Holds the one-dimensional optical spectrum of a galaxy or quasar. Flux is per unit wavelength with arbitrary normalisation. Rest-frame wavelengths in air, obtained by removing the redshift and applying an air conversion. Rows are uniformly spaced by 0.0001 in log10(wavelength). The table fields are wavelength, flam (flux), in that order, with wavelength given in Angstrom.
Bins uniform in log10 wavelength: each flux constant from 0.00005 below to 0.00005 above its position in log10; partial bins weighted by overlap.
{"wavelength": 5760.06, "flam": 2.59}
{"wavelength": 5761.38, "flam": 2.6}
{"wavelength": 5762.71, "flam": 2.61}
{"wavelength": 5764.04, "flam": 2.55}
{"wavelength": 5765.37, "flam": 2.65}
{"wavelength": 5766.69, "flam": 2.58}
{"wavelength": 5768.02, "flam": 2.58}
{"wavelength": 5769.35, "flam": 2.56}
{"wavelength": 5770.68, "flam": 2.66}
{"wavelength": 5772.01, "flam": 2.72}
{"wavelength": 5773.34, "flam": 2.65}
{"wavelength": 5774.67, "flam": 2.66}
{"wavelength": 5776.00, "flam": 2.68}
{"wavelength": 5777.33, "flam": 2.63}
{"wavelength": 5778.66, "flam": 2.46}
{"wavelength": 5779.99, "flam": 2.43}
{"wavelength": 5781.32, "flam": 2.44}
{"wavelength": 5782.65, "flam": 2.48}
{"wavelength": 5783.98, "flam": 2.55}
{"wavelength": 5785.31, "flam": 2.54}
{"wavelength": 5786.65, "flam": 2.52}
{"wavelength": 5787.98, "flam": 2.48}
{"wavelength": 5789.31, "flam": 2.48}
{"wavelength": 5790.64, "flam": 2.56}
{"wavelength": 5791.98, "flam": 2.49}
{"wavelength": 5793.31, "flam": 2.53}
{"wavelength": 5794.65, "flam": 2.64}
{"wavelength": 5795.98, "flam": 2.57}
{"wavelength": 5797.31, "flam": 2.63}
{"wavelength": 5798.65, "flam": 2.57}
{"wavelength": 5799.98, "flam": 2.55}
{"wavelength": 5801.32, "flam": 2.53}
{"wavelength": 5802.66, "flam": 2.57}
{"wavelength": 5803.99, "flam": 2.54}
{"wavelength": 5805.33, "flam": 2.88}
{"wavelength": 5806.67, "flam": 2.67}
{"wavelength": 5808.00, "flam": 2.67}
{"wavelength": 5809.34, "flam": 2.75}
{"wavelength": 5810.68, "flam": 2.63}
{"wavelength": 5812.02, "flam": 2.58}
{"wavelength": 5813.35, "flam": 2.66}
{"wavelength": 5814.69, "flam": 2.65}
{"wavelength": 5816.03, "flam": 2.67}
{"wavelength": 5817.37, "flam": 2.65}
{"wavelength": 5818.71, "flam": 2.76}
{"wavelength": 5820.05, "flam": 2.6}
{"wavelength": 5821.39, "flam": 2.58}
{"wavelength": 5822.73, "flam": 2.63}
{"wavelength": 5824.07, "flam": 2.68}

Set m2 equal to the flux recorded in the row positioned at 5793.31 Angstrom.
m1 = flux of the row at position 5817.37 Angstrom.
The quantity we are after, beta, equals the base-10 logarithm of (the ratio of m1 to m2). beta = 0.020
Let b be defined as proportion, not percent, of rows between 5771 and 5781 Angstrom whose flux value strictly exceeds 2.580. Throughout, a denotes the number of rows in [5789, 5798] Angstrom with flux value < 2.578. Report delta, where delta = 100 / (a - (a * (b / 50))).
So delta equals 20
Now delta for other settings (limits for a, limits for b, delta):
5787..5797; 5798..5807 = 17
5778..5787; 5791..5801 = 14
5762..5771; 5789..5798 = 50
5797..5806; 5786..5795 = 20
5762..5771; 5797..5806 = 50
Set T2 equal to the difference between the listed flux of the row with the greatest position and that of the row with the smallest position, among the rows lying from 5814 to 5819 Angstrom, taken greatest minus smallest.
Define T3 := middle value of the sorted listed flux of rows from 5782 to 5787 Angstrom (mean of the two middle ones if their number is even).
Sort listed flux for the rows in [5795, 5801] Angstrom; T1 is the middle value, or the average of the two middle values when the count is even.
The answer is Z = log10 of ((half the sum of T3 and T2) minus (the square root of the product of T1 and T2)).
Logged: -0.10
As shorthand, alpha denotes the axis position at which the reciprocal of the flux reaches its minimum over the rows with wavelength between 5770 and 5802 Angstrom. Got 5772.01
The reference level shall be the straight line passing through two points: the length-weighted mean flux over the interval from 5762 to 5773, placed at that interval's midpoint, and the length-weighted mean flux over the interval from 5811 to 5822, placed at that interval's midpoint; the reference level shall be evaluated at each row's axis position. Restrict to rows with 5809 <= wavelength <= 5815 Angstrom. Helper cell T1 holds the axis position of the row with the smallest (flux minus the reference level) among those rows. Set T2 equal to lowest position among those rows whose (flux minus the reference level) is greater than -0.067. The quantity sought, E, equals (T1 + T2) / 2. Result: 5810.7 Angstrom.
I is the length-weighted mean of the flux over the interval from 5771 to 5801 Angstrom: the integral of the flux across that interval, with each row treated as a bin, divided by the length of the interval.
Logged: 2.56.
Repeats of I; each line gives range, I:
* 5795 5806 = 2.61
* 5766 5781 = 2.60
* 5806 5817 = 2.66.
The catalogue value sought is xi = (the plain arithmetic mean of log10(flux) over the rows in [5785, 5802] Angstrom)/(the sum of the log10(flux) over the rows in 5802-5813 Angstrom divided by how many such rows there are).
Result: 0.96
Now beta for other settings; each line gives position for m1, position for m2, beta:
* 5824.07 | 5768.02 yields 0.017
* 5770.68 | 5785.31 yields 0.020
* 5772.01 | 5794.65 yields 0.013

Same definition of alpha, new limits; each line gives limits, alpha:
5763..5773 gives 5772.01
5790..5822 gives 5805.33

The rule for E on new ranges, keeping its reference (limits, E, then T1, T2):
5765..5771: 5767.4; 5769.35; 5765.37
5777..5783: 5778.7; 5779.99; 5777.33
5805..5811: 5808.0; 5810.68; 5805.33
